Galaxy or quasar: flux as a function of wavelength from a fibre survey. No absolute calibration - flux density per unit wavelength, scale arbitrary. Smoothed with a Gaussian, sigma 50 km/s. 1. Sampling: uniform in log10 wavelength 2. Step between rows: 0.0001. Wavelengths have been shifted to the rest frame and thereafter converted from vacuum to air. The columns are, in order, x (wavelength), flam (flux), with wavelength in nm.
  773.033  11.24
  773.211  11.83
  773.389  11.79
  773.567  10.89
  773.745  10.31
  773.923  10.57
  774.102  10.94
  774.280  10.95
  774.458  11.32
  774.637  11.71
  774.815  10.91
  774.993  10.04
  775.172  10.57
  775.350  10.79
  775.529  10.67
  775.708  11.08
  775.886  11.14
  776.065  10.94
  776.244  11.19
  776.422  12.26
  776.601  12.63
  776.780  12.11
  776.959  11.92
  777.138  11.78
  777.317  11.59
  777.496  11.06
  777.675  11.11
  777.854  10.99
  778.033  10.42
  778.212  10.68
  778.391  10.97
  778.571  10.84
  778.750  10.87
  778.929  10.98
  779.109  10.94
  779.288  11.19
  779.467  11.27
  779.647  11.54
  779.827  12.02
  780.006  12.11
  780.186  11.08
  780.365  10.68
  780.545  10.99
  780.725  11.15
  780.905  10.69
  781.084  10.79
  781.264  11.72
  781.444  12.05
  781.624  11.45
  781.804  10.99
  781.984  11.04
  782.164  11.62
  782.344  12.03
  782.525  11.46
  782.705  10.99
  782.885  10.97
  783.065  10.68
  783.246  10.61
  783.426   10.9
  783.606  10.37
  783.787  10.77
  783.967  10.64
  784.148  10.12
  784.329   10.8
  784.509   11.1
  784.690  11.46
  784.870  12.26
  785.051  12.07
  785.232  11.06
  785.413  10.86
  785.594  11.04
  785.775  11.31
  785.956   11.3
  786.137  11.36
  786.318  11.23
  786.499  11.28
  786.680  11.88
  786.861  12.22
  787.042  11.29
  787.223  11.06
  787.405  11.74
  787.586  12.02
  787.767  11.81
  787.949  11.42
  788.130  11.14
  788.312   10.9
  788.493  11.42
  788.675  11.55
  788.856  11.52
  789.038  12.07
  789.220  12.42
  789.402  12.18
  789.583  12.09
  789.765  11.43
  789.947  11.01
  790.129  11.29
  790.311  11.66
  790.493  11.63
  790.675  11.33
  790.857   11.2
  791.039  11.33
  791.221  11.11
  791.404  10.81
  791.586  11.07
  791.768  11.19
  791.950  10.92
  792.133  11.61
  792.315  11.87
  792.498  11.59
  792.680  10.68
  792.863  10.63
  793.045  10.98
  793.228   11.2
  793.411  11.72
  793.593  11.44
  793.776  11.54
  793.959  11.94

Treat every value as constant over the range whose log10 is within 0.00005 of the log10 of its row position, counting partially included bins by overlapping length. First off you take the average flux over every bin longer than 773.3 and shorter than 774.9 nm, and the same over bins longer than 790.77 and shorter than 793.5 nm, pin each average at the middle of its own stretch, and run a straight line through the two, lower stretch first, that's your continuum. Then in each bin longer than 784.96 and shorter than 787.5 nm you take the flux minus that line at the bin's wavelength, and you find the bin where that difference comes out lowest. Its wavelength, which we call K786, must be 785.413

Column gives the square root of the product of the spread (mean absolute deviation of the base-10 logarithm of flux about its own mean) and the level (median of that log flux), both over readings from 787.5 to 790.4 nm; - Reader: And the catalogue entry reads 0.120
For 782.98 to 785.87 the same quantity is 0.129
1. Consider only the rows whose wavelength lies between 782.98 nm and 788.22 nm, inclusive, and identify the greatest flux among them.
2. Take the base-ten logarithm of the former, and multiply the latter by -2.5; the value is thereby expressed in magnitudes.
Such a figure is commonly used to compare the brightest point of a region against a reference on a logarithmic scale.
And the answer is -2.72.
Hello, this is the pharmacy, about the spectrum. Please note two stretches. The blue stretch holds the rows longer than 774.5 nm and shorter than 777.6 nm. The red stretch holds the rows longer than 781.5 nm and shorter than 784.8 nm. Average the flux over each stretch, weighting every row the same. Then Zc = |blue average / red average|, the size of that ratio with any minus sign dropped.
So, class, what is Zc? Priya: 1.03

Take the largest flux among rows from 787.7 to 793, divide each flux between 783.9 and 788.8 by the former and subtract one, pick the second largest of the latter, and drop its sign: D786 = 0.0161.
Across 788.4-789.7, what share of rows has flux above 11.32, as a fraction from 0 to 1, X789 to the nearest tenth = 1.0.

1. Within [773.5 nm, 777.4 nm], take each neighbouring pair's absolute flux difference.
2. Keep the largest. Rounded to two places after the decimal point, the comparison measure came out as 1.07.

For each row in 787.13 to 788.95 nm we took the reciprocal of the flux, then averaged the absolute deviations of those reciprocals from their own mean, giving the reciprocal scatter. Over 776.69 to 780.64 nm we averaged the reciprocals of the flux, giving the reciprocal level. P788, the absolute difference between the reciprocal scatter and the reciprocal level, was 0.0871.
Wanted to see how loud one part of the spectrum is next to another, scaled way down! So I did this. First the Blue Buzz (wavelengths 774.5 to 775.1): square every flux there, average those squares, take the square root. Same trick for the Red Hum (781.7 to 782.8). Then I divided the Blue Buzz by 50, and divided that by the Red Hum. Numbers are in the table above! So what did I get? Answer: 0.0192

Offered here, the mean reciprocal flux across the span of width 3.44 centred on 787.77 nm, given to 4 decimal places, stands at 0.0863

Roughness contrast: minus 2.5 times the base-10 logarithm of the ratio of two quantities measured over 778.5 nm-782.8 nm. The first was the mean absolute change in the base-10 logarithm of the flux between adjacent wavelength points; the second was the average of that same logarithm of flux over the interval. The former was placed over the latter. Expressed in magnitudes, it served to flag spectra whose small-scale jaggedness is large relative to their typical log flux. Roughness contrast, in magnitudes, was 4.72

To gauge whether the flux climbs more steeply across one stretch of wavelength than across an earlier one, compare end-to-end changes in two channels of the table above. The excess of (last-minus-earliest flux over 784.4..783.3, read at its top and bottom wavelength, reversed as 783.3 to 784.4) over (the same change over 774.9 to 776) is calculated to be -1.2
